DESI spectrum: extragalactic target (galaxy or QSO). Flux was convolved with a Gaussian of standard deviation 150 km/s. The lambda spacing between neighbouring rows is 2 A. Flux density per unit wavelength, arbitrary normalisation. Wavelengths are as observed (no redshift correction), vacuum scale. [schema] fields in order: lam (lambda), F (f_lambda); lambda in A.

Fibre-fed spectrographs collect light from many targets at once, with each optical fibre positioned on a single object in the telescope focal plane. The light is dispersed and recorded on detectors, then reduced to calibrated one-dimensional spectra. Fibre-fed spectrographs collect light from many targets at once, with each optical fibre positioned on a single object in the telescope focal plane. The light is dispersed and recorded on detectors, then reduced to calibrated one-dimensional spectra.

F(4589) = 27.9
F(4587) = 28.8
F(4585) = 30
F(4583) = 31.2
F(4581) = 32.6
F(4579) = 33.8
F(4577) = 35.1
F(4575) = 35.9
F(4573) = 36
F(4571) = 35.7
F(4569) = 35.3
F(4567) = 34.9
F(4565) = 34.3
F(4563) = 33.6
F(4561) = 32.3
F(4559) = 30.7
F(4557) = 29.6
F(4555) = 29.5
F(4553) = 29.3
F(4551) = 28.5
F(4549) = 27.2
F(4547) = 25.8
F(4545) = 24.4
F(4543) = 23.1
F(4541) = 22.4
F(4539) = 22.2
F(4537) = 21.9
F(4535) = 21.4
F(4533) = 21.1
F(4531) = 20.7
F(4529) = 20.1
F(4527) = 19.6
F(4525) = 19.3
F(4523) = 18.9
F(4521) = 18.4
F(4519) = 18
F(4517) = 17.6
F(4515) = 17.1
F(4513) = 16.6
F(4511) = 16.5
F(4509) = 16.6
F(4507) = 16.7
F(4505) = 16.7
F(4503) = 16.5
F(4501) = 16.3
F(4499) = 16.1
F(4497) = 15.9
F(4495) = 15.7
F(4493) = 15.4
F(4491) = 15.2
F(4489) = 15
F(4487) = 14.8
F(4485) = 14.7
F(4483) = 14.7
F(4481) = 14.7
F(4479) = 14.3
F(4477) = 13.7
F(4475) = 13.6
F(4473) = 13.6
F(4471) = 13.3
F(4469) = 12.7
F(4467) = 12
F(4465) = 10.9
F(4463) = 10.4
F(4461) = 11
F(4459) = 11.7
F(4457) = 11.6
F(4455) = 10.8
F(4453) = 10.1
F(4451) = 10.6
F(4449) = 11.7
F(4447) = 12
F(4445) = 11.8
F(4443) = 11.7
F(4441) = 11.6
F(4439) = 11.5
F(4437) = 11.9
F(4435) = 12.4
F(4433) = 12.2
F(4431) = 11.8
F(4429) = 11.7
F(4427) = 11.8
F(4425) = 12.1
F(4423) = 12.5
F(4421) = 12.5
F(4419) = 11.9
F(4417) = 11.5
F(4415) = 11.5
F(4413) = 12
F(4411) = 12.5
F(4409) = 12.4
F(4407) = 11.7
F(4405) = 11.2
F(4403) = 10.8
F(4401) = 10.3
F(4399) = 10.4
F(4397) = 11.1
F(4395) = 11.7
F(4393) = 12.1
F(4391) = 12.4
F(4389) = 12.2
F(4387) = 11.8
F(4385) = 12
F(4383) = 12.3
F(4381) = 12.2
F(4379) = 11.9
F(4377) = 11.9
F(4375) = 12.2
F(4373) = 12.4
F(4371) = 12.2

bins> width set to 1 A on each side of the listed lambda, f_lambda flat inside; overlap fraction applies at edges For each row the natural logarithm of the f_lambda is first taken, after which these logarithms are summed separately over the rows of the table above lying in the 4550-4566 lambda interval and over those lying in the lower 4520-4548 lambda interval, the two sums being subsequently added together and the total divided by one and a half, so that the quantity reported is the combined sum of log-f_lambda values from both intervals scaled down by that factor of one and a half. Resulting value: 47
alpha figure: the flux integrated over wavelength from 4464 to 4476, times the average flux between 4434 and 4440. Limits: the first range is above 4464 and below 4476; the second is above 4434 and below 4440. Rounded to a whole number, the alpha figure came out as 1816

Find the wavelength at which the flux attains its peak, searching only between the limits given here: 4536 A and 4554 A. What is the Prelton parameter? 4553 A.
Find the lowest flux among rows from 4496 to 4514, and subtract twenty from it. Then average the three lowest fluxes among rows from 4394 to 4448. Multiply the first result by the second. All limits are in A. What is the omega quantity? -43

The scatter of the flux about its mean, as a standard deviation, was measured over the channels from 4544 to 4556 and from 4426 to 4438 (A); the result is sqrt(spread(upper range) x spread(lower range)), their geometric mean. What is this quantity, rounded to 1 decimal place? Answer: 0.7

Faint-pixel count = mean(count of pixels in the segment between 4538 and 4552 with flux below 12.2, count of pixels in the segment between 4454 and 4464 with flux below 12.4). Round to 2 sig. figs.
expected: 2.5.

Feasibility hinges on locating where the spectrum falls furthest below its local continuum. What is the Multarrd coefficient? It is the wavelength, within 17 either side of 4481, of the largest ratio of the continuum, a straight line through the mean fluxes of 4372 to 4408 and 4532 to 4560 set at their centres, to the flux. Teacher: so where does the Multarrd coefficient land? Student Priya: 4465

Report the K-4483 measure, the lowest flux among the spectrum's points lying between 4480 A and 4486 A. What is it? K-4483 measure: 14.7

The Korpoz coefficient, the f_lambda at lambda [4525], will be 19.3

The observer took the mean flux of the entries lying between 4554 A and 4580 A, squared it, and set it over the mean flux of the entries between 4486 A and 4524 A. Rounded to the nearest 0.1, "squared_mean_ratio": 68.3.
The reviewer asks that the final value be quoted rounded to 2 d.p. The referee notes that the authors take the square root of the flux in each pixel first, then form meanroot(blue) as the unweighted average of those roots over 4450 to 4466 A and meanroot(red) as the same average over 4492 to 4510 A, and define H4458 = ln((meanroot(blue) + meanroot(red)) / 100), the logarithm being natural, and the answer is -2.61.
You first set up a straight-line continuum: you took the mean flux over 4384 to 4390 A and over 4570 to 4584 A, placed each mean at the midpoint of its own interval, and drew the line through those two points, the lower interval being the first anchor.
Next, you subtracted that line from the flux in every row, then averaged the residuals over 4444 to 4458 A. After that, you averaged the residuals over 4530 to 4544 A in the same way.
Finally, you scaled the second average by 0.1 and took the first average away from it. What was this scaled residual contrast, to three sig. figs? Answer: 7.51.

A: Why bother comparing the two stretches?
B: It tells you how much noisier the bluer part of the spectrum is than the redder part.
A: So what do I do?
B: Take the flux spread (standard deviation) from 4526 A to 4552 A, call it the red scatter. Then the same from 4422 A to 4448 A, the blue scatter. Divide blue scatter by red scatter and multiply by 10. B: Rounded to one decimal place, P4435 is 1.1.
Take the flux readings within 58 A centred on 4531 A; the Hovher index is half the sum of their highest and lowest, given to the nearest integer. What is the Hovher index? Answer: 24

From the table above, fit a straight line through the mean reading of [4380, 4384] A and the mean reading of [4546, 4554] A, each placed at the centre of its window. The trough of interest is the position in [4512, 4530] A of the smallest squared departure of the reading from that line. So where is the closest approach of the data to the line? 4529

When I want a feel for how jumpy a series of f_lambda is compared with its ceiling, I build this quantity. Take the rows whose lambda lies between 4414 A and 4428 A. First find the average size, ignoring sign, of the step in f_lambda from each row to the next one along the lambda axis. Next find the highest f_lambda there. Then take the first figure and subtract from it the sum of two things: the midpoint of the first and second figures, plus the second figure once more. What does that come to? -19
